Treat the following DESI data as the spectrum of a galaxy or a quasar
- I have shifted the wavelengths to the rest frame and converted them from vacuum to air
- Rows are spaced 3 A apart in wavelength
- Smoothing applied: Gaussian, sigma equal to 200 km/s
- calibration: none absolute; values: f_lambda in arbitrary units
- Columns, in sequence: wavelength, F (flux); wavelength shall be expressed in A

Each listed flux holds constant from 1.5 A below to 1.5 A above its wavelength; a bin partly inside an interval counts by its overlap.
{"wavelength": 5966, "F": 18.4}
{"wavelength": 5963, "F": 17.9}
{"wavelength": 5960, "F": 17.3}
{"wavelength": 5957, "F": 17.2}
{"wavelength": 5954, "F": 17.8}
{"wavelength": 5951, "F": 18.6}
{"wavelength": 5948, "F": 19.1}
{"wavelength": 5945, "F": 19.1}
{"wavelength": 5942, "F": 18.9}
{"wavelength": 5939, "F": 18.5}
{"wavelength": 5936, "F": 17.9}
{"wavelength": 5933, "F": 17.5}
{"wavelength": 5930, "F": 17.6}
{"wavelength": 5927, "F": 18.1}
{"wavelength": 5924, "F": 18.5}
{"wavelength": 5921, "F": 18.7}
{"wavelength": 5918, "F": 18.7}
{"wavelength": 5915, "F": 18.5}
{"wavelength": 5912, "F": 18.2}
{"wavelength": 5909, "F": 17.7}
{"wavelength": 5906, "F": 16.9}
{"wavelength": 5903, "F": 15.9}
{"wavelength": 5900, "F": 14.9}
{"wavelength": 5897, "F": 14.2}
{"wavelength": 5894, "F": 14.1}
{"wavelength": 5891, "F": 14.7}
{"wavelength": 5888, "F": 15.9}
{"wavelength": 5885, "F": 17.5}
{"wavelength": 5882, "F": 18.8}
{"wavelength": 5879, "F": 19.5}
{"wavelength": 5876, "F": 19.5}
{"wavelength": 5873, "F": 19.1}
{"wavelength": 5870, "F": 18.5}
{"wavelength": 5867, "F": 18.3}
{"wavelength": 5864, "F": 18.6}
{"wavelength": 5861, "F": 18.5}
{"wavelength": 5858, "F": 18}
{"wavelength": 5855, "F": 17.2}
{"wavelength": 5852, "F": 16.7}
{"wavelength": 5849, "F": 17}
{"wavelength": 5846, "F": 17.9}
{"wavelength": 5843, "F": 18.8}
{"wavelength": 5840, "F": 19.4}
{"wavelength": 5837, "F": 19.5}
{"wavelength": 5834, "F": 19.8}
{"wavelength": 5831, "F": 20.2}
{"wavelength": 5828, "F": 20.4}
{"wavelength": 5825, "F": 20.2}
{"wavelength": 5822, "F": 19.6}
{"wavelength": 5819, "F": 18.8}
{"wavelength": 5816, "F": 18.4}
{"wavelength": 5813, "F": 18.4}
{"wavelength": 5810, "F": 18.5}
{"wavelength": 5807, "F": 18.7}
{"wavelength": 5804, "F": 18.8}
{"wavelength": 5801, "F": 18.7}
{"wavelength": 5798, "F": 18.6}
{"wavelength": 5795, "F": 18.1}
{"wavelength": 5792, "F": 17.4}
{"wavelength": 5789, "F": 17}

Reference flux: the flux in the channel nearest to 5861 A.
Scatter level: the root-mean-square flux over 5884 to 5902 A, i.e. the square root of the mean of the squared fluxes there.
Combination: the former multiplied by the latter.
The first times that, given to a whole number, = 282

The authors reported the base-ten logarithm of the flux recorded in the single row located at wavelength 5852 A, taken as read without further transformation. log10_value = 1.22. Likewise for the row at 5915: 1.27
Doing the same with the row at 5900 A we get 1.17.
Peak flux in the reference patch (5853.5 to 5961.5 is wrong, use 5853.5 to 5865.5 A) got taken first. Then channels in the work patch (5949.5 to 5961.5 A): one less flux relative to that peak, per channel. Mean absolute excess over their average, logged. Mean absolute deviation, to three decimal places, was 0.026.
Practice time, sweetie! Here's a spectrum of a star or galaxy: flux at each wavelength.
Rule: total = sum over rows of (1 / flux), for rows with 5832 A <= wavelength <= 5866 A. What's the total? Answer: 0.603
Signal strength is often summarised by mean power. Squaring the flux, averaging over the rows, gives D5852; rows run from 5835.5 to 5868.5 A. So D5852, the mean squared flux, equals 331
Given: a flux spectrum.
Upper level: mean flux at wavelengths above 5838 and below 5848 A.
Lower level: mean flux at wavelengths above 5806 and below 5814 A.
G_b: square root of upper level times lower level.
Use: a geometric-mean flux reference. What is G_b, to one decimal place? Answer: 18.6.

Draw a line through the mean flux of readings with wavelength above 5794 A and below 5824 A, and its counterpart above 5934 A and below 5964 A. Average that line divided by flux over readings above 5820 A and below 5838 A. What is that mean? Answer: 0.93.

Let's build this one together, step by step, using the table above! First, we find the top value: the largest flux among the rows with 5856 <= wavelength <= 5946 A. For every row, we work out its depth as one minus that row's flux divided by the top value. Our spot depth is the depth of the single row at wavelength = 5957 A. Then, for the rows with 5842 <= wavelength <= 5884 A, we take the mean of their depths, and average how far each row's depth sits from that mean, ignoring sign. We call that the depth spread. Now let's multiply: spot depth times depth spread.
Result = 0.0041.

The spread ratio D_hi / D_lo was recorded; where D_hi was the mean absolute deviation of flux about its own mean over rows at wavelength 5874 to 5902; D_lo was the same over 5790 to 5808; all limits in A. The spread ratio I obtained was 4.8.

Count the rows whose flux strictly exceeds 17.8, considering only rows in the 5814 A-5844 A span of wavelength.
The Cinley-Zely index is 10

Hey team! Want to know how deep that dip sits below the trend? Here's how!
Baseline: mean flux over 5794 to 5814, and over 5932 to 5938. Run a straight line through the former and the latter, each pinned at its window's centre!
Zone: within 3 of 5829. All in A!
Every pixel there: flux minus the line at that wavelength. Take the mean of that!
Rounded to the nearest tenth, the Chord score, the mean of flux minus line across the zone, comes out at 1.9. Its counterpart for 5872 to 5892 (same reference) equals -0.2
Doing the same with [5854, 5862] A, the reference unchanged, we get -0.3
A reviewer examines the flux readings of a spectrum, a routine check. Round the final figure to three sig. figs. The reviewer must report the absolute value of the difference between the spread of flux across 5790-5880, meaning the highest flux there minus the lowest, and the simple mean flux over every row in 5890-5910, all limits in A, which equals 11.8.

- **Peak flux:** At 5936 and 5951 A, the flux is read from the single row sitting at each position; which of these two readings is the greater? 18.6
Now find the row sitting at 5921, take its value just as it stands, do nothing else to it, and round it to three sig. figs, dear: 18.7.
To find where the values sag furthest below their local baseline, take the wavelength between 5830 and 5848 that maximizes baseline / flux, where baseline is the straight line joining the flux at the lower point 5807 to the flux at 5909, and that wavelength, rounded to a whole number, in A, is 5846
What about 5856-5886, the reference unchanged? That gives 5885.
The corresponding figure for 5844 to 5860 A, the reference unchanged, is 5852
